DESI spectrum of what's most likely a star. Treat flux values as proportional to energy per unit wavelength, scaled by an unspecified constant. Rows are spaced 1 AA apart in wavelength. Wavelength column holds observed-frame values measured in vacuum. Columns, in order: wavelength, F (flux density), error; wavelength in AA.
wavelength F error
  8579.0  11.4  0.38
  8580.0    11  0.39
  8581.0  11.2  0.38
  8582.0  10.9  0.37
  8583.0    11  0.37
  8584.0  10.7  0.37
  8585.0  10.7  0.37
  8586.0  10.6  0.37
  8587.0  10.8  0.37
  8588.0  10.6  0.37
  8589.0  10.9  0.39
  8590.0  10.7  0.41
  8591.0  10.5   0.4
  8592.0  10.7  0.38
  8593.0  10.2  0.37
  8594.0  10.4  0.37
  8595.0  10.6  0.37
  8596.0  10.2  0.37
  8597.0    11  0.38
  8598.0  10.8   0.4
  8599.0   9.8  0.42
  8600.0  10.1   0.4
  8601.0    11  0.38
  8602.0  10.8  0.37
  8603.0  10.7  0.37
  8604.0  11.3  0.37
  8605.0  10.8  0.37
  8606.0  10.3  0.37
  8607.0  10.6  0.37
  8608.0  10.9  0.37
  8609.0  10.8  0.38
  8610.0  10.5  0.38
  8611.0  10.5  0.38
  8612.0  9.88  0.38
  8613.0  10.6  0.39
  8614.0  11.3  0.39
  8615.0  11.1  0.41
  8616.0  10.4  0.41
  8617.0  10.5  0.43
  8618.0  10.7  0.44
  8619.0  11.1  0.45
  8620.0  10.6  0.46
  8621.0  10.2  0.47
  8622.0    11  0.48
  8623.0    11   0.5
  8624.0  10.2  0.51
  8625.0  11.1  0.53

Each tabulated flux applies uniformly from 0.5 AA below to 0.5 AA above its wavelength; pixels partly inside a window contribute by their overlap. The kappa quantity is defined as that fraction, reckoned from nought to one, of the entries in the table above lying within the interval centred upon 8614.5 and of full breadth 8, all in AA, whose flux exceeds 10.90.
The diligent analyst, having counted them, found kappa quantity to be 0.25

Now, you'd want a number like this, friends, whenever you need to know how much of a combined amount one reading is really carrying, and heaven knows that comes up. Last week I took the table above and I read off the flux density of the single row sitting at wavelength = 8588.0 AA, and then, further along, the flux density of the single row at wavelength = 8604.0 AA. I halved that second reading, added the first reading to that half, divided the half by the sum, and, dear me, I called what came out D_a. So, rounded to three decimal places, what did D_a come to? 0.348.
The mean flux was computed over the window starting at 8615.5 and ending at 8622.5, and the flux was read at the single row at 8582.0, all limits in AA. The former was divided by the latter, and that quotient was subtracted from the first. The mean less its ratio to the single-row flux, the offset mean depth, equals 9.666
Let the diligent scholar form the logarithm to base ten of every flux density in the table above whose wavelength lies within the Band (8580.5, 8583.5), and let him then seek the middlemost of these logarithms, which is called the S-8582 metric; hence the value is 1.04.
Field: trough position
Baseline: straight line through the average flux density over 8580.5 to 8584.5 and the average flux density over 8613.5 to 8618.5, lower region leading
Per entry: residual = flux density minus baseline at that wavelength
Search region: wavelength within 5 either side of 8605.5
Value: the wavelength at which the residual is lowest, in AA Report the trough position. 8606.0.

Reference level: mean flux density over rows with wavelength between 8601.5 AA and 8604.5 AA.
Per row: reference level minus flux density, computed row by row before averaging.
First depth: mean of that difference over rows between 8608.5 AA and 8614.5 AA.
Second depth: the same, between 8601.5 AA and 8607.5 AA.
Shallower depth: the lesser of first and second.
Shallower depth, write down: 0.183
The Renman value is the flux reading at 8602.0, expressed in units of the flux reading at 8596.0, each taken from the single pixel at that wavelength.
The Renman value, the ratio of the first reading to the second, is 1.06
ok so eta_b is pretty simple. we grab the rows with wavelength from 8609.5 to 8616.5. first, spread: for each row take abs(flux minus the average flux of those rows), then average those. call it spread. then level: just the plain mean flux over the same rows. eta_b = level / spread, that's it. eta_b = 32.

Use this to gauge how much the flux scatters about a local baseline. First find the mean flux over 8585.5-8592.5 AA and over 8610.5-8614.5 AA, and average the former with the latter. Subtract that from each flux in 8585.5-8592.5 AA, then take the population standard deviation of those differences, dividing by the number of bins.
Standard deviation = 0.12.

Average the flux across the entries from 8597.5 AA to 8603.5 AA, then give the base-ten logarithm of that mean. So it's 1.02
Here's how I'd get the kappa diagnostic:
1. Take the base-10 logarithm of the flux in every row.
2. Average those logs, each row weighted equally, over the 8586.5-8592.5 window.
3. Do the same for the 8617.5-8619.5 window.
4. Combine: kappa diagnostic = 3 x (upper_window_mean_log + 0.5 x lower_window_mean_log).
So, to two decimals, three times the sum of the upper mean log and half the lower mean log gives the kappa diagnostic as 4.66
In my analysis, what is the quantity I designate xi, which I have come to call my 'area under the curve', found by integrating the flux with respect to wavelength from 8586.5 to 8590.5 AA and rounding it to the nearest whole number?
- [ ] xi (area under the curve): 43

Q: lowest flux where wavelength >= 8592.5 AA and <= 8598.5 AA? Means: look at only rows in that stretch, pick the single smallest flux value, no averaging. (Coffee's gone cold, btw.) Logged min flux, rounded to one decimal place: 10.2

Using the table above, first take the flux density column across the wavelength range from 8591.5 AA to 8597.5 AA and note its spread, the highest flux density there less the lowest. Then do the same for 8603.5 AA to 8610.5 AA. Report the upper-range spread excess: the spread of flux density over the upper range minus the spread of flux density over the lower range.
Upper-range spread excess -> 0.20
